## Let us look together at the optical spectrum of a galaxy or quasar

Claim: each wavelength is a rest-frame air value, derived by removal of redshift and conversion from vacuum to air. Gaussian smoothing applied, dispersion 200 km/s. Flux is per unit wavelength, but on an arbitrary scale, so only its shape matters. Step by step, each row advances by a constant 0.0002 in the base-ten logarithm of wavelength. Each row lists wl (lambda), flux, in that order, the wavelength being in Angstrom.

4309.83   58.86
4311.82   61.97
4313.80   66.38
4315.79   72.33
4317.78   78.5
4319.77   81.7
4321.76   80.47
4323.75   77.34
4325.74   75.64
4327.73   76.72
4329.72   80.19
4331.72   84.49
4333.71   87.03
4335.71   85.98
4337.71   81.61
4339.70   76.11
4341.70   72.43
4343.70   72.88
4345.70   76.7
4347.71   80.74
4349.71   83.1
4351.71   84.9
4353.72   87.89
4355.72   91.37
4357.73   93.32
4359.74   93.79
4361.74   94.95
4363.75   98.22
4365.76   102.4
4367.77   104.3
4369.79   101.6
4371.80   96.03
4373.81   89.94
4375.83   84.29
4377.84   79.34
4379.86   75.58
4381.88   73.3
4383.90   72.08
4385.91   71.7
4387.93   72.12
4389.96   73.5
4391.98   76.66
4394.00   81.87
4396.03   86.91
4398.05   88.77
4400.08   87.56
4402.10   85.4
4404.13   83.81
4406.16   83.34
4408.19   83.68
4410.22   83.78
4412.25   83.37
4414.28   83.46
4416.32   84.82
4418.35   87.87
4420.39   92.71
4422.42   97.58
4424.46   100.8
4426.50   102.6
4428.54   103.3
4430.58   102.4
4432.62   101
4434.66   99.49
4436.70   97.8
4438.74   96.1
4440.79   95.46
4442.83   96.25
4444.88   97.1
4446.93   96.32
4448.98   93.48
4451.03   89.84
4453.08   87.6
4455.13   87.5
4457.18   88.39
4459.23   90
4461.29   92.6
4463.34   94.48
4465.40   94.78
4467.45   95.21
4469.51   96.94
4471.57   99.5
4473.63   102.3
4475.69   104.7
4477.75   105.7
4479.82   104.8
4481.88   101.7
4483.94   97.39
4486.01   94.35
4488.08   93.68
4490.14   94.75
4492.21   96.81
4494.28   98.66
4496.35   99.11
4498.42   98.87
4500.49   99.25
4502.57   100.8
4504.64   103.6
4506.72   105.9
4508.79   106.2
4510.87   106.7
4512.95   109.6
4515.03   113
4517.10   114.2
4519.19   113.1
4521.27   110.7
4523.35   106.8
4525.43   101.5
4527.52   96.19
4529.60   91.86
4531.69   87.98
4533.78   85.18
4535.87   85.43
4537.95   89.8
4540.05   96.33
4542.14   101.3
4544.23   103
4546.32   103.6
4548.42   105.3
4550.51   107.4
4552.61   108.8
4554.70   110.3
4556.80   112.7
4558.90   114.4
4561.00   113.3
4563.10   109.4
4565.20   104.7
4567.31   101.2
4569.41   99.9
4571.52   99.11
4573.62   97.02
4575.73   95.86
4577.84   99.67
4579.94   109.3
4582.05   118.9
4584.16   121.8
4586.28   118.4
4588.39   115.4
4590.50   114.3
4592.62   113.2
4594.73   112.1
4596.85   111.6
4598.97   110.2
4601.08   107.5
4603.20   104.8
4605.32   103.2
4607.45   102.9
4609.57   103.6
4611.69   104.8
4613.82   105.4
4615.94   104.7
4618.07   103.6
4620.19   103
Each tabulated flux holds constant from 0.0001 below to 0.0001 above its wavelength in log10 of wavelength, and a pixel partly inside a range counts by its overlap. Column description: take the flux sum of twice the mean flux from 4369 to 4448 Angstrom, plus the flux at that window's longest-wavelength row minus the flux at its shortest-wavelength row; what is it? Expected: 172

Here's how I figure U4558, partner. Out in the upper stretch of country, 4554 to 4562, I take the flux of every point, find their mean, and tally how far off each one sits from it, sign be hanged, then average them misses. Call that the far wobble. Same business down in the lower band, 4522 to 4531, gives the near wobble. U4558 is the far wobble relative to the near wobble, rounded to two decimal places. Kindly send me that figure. 0.23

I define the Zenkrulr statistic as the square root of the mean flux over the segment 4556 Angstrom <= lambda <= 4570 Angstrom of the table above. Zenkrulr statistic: 10.4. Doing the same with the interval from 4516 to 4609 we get 10.3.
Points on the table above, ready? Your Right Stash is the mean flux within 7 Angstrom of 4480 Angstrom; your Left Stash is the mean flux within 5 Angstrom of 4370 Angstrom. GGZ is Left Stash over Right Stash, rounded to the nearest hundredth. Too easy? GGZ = 0.97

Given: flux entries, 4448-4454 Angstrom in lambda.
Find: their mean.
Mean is 90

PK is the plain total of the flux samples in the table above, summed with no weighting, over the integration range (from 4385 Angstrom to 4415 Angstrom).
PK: 1226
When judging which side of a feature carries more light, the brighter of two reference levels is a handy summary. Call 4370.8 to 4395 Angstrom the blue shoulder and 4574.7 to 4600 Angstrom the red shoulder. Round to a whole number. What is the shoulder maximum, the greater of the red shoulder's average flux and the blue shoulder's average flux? 112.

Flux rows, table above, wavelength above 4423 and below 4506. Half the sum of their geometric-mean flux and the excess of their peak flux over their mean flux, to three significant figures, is 52.8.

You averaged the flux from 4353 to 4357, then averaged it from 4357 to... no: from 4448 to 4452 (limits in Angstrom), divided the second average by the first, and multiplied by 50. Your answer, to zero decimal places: 51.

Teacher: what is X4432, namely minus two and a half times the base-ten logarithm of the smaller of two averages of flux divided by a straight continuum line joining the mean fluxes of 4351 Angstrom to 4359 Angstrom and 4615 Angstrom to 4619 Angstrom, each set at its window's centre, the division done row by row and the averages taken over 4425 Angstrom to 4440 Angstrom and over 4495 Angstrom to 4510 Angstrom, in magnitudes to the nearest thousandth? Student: -0.046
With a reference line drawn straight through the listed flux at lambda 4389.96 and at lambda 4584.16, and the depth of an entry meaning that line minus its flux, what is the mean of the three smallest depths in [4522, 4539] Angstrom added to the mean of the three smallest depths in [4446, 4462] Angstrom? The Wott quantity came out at 1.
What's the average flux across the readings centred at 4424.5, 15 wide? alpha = 98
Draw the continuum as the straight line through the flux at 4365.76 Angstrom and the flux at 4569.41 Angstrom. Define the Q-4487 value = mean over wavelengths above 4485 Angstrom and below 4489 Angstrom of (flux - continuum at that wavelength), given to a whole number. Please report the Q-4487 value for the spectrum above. -7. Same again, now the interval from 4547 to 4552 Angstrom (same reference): 6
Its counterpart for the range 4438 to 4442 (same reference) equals -6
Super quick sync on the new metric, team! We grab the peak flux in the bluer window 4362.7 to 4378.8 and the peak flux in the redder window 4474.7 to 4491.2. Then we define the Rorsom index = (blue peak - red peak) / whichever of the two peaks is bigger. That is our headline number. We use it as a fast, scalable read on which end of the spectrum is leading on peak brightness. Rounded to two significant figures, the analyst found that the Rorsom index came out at -0.013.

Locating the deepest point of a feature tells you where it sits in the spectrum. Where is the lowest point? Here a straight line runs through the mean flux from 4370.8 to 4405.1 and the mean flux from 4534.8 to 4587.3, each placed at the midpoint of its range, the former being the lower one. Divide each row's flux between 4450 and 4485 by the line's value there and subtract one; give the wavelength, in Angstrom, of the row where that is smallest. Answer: 4455.13 Angstrom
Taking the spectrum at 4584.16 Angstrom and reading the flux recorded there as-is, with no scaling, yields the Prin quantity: 121.8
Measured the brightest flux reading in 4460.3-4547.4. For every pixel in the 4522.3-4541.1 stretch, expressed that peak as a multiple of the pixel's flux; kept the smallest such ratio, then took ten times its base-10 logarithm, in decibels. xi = 0.29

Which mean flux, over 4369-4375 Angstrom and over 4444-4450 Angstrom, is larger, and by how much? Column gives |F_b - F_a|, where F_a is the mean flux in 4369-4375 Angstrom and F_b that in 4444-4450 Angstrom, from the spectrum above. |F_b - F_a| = 0.2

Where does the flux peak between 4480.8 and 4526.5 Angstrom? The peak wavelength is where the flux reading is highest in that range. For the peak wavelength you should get 4517.10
